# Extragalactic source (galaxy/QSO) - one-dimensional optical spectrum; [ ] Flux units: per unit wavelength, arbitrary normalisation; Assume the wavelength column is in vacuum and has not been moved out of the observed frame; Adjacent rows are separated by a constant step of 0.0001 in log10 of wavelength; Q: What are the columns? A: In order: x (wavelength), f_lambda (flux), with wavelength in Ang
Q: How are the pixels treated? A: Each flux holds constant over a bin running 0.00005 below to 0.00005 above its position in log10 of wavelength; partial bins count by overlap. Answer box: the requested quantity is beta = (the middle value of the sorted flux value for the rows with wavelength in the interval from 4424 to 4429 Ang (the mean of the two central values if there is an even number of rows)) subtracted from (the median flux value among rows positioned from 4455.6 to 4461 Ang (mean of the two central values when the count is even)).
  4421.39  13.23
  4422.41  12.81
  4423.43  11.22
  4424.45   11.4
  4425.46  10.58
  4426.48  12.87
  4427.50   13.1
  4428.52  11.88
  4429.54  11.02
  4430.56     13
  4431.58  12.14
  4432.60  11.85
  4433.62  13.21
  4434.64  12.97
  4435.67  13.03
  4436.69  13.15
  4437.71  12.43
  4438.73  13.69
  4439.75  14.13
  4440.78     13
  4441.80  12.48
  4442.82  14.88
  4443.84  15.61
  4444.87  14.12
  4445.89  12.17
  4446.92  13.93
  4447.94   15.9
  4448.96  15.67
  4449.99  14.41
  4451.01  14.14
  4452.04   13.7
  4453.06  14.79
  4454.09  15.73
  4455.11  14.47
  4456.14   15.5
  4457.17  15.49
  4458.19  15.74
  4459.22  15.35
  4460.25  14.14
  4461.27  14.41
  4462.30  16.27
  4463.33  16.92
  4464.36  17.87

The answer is 3.6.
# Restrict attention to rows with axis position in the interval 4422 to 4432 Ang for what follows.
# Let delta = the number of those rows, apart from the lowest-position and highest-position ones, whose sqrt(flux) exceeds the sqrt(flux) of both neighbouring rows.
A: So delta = 3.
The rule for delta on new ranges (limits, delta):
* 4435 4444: 2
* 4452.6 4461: 3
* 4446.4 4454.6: 1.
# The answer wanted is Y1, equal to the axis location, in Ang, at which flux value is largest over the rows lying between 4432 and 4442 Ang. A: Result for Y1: 4439.75 Ang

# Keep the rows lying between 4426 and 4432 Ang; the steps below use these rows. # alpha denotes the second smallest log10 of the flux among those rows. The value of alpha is 1.07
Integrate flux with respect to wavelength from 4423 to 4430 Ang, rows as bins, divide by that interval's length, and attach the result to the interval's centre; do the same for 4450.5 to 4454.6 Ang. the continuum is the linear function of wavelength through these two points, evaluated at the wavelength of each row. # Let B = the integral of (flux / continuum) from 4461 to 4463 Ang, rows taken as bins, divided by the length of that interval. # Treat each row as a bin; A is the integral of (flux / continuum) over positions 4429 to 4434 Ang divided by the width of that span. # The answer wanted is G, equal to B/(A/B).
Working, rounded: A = 0.99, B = 1.00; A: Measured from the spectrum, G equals 1.00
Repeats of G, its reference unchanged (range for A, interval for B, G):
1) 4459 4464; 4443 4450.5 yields 1.09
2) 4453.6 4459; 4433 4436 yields 1.03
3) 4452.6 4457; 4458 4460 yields 0.98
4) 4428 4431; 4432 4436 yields 1.04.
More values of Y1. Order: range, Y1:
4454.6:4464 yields 4463.33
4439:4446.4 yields 4443.84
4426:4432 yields 4427.50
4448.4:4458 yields 4454.09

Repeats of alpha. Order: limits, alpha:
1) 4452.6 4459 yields 1.17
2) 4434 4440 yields 1.11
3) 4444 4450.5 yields 1.14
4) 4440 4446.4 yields 1.10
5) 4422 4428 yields 1.05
